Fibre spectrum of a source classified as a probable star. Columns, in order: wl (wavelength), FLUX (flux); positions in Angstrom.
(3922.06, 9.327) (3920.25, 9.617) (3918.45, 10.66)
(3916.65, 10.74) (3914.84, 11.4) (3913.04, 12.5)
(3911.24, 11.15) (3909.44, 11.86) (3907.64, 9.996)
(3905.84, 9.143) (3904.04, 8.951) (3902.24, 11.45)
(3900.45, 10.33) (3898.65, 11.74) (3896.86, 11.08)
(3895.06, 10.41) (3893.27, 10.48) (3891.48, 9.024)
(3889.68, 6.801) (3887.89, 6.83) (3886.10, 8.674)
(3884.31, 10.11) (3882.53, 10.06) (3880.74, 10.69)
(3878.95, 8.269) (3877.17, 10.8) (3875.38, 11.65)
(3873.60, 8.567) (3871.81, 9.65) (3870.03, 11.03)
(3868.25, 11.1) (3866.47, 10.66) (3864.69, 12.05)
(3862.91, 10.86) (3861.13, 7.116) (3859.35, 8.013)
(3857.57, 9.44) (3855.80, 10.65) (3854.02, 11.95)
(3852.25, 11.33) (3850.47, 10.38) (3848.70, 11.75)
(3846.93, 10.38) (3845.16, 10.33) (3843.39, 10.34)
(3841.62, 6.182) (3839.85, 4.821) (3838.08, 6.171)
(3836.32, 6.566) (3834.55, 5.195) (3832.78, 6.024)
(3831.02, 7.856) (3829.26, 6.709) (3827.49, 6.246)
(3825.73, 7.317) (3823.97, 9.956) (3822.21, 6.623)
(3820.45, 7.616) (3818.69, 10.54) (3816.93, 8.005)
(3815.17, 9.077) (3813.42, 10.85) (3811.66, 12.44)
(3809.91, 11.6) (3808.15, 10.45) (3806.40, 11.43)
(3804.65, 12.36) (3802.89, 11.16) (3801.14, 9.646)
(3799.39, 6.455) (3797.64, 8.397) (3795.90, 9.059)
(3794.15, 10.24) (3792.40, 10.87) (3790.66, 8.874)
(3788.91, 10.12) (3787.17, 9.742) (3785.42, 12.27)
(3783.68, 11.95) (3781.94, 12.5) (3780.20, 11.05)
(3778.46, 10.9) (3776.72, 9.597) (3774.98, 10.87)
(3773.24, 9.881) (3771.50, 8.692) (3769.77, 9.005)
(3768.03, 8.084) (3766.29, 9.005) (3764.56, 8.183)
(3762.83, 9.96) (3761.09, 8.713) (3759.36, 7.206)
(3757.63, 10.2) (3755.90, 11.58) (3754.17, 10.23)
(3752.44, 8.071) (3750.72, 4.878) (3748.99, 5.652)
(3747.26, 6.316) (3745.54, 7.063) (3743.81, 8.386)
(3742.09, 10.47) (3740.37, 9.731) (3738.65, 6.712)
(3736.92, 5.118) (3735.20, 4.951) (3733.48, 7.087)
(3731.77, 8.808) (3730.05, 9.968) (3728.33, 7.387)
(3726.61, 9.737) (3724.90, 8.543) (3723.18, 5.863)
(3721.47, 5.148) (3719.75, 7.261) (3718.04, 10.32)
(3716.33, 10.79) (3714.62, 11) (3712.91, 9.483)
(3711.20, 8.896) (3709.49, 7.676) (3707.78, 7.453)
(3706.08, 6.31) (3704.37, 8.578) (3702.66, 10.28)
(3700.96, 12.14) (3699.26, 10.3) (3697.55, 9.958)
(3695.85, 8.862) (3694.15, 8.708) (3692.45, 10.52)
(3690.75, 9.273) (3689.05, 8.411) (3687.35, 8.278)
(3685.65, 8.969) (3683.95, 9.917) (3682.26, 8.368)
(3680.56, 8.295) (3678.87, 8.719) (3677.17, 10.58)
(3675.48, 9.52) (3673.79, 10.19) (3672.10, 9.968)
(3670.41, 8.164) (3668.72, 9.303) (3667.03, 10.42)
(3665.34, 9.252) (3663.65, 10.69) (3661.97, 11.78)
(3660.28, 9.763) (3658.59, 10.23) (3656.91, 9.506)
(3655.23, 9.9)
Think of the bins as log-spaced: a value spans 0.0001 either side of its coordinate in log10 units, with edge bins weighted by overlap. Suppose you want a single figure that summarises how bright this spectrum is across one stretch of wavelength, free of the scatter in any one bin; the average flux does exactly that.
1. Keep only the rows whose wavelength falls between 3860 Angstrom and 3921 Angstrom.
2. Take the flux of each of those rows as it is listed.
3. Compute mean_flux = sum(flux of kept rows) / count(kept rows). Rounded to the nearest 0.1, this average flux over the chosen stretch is 10.2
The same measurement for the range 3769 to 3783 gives 10.3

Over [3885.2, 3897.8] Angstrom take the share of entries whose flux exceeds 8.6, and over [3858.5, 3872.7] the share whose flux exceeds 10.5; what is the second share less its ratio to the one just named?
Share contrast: -0.25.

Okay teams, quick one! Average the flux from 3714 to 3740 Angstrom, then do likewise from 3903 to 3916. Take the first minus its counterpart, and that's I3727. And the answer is -2.8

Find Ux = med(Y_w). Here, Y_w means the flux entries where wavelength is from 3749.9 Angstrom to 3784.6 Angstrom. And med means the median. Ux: 9.7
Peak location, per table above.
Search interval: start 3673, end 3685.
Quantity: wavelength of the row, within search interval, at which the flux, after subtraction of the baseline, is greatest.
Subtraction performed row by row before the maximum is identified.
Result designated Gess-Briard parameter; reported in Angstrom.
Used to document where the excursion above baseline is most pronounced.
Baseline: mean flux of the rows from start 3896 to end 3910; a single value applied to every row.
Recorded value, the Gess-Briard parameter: 3677.17 Angstrom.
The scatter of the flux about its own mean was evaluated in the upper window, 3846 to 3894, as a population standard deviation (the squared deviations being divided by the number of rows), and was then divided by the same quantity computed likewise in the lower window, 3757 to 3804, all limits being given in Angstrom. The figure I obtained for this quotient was 1.1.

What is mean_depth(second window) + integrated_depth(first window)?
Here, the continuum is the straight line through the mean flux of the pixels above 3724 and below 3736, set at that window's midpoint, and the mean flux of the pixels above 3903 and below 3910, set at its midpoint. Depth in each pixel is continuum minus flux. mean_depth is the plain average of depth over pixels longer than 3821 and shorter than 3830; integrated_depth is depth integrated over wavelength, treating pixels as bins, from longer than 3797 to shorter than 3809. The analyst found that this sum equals -12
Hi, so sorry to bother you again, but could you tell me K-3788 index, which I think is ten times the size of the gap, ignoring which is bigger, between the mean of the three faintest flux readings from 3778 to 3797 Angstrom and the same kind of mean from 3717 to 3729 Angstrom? 31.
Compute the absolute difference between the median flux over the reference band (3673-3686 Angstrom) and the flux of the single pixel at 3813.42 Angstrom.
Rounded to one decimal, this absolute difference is 1.6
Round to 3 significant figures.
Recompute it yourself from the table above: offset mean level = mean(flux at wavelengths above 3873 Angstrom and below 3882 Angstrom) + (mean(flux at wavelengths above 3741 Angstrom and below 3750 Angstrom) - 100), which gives -82.4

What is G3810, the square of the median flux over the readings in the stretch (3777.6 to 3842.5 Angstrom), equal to 93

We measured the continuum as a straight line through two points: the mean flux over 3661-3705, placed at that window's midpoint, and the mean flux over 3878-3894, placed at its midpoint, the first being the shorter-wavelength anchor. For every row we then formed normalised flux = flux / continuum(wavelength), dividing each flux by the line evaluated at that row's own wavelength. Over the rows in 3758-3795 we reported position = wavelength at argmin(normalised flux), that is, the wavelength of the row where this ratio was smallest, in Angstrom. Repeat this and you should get 3759.36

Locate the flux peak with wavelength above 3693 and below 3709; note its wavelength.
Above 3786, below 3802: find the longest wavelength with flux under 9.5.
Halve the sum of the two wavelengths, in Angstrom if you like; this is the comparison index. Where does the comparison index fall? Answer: 3750.2 Angstrom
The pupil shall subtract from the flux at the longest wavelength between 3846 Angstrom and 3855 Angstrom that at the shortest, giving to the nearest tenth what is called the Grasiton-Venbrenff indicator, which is 1.6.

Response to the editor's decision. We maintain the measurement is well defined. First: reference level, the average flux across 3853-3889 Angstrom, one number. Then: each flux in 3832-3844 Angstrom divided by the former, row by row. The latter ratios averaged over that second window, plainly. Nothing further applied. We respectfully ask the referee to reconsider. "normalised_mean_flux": 0.65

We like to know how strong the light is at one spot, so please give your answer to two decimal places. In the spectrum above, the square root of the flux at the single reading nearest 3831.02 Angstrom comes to 2.80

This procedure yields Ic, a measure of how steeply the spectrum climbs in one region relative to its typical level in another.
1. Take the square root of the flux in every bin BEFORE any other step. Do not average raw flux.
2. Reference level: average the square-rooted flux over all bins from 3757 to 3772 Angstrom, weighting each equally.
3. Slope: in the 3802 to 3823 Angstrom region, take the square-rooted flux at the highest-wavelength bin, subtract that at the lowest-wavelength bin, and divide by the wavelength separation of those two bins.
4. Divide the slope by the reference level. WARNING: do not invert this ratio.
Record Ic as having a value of -0.013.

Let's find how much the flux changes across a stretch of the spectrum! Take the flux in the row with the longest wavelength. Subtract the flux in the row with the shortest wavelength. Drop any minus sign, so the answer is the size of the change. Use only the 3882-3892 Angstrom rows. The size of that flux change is 1.04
